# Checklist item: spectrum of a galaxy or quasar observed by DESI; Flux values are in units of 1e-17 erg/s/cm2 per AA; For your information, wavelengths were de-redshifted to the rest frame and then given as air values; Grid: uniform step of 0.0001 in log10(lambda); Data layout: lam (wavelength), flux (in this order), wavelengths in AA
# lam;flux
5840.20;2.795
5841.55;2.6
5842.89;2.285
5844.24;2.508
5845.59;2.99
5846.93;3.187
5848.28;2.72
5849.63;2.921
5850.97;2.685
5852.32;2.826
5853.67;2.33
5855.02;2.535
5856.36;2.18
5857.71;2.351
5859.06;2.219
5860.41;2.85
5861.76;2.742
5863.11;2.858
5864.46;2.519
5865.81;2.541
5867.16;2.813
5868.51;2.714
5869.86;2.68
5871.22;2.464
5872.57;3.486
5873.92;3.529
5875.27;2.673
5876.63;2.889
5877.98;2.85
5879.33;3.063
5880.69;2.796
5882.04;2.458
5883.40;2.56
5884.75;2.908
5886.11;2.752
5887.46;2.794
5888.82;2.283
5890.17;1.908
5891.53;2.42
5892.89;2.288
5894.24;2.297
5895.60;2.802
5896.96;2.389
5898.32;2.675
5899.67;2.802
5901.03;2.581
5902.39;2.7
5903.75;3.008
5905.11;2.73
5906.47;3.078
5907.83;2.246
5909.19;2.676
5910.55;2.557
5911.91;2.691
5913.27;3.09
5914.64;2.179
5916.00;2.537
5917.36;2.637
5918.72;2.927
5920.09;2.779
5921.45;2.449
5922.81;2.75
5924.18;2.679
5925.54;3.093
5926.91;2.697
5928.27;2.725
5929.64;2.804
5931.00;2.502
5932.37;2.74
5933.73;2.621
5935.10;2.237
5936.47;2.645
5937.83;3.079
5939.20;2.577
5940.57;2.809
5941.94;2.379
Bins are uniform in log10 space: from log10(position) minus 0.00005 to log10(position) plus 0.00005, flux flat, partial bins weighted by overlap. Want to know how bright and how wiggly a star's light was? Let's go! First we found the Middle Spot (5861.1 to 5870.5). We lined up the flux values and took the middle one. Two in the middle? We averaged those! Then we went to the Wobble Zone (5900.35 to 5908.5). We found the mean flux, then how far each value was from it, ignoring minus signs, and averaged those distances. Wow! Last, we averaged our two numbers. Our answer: 1.46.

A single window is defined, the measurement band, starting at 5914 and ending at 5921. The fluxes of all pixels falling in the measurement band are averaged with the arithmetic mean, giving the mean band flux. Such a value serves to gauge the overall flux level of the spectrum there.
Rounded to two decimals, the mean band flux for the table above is 2.61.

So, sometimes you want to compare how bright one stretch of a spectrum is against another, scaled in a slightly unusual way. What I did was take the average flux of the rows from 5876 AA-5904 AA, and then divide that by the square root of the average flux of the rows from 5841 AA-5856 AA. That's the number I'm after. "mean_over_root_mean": 1.60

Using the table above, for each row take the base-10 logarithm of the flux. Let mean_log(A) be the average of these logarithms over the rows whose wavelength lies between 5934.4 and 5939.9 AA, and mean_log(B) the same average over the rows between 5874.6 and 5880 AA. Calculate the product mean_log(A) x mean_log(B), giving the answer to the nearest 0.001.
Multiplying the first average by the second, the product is 0.191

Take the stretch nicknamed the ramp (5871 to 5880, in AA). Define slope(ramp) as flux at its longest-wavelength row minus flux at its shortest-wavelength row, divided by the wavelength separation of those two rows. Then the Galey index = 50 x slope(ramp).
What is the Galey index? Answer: 3.7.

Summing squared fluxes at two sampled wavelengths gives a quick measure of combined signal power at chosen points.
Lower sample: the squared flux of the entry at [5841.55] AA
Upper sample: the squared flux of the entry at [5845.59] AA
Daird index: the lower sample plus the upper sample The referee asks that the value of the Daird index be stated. 15.7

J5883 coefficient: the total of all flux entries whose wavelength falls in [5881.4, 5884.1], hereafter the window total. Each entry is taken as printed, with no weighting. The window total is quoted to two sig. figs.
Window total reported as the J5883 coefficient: 5.0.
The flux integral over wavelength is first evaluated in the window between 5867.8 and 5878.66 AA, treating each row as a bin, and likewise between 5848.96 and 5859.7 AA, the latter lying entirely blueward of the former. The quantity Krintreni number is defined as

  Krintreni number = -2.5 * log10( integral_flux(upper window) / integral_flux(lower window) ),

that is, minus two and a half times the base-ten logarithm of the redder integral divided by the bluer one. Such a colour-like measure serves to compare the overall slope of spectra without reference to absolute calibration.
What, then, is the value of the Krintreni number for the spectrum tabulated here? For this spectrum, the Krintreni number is -0.17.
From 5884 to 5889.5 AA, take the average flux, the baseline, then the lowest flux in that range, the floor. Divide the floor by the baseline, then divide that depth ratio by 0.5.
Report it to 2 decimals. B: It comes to 1.70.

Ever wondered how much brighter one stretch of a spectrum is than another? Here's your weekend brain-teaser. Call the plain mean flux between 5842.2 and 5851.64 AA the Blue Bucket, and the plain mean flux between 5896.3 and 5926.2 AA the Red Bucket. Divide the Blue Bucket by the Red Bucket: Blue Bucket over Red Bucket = 1.02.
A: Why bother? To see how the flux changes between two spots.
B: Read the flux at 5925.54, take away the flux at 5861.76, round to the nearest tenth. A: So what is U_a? 0.4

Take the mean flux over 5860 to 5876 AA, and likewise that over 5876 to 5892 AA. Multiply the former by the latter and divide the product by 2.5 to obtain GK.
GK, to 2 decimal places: 2.98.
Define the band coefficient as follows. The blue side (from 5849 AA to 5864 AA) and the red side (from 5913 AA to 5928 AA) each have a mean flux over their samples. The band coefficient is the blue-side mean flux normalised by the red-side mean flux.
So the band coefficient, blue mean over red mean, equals 0.96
